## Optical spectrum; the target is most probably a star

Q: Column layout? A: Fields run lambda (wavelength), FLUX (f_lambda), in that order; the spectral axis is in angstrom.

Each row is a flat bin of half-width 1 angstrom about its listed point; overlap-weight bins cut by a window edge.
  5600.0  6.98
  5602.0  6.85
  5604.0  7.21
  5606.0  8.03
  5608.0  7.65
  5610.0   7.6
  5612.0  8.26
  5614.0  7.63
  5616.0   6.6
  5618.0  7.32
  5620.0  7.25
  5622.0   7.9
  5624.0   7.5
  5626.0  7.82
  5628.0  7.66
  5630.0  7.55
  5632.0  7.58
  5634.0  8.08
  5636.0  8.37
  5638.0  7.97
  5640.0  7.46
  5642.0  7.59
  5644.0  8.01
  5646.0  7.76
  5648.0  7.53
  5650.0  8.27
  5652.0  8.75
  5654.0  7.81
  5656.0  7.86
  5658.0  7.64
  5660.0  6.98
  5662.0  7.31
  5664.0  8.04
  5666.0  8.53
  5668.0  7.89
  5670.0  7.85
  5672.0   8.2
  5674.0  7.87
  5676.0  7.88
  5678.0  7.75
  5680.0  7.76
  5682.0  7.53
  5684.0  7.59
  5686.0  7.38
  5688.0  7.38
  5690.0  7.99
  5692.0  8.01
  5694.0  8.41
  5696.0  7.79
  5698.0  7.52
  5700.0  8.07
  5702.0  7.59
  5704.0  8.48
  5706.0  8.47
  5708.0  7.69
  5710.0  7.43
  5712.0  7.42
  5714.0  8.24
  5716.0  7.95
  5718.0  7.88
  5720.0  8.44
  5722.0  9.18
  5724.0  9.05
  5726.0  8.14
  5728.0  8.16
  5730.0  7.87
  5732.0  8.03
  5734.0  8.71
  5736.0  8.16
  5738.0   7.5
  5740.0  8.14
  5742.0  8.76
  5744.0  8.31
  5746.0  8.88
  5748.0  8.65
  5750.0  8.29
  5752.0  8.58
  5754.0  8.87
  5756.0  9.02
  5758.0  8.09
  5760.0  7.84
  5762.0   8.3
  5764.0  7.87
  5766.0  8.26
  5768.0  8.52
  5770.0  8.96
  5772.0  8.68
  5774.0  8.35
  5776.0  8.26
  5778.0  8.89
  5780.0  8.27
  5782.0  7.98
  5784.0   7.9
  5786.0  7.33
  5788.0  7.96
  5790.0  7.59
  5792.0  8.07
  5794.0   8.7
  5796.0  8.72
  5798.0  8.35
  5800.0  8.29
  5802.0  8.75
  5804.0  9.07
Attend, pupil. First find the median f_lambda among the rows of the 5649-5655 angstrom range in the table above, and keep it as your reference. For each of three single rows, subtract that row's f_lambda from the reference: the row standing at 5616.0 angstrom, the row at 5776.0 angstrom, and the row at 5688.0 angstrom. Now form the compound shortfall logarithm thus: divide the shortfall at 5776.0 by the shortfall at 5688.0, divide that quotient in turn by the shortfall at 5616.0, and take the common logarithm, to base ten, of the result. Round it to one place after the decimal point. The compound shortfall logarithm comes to -2.2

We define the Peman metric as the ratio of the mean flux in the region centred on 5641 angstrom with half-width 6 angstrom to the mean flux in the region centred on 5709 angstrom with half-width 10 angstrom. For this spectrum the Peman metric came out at 0.99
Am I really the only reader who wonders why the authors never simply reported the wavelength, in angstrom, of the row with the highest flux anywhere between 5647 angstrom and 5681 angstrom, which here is 5652.0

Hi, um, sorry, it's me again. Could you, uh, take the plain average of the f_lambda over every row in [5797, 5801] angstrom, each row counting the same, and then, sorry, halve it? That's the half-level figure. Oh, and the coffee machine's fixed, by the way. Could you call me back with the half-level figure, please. 4.16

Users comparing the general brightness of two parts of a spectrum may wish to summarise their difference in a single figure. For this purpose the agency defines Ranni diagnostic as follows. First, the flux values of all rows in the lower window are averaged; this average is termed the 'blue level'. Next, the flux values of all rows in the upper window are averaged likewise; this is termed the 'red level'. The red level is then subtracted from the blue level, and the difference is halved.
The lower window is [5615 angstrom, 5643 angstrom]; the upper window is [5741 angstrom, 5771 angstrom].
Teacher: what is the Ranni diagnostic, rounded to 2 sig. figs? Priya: -0.43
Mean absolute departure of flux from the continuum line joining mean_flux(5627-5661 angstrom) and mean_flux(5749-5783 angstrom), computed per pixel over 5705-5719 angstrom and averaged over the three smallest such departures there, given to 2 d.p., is 0.20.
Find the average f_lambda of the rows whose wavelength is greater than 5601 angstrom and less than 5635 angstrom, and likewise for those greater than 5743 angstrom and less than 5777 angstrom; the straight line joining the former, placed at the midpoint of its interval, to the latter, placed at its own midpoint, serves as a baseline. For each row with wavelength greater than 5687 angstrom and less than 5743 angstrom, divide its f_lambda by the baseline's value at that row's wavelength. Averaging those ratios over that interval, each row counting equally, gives 0.990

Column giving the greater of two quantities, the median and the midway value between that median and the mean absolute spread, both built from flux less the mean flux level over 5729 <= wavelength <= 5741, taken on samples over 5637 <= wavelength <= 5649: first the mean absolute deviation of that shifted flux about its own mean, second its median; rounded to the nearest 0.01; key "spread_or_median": -0.10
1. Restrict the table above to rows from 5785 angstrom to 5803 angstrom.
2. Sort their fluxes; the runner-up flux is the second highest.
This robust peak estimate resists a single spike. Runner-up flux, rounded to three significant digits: 8.72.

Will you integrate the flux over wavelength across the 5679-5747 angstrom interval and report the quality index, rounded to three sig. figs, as 548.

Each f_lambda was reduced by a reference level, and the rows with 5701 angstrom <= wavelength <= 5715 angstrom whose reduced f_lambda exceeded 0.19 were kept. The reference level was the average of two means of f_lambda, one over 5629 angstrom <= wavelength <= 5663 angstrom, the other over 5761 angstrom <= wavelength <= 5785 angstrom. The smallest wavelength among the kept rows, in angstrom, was 5704.0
